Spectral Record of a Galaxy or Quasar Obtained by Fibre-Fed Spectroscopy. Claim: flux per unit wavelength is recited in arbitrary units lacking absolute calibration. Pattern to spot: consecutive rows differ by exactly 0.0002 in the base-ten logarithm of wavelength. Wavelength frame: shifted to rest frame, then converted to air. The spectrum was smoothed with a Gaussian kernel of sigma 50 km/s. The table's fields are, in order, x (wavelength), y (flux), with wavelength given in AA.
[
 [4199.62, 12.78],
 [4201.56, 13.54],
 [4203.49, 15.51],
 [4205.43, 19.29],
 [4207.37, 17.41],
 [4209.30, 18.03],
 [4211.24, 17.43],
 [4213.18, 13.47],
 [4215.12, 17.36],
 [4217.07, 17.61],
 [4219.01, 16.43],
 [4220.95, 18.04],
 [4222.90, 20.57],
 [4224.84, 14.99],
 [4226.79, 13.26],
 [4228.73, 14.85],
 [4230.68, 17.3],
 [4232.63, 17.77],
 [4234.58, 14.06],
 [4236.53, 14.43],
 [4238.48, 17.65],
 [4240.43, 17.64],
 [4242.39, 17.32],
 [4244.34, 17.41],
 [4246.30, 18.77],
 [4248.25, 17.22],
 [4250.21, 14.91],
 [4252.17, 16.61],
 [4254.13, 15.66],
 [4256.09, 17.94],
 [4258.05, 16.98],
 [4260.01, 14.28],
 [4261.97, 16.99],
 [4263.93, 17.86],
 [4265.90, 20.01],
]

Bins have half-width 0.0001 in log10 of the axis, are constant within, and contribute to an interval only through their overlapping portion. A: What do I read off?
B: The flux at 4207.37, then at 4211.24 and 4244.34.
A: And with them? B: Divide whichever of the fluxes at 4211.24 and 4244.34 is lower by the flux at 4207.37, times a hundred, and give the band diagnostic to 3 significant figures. 100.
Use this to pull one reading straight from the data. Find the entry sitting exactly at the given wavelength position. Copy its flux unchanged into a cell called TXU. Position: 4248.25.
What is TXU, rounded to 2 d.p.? 17.22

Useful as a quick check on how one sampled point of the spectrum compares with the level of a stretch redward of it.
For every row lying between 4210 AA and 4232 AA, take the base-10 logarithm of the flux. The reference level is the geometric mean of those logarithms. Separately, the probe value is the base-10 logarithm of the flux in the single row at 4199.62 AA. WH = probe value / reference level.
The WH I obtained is 0.91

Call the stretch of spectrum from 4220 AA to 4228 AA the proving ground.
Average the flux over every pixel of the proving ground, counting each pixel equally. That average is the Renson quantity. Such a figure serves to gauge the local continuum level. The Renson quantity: 16.7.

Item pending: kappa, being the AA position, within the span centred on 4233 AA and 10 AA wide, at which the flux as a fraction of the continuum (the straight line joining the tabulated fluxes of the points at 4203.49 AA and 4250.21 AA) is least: 4234.58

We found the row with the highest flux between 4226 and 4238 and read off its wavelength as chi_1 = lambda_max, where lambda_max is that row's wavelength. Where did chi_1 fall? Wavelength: 4232.63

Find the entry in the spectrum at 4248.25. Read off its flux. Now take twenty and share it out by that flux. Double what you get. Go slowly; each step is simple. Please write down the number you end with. 2.32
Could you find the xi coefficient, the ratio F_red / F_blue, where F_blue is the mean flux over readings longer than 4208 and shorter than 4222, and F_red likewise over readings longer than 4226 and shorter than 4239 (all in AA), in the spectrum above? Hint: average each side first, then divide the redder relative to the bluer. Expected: 0.92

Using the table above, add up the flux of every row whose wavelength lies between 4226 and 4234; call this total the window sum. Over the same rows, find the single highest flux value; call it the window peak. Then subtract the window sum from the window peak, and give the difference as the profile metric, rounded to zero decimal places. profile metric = -45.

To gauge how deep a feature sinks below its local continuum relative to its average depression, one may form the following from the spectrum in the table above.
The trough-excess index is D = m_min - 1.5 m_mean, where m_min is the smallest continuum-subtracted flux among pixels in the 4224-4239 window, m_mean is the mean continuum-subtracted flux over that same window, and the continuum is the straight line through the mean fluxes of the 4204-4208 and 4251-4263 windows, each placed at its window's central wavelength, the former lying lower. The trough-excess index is -1.5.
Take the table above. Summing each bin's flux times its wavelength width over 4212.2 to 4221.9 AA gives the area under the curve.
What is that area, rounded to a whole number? 161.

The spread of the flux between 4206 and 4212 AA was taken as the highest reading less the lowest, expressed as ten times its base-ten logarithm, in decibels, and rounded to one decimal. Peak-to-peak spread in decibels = -2.1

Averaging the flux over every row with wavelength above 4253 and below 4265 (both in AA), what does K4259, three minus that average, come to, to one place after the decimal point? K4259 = -13.6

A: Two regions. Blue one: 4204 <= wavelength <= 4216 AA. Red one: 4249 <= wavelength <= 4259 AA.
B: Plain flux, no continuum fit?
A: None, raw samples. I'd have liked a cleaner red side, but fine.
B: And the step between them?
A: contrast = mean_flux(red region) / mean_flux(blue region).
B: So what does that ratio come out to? 0.96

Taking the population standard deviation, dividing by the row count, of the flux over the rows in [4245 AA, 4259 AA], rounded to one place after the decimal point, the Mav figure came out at 1.2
